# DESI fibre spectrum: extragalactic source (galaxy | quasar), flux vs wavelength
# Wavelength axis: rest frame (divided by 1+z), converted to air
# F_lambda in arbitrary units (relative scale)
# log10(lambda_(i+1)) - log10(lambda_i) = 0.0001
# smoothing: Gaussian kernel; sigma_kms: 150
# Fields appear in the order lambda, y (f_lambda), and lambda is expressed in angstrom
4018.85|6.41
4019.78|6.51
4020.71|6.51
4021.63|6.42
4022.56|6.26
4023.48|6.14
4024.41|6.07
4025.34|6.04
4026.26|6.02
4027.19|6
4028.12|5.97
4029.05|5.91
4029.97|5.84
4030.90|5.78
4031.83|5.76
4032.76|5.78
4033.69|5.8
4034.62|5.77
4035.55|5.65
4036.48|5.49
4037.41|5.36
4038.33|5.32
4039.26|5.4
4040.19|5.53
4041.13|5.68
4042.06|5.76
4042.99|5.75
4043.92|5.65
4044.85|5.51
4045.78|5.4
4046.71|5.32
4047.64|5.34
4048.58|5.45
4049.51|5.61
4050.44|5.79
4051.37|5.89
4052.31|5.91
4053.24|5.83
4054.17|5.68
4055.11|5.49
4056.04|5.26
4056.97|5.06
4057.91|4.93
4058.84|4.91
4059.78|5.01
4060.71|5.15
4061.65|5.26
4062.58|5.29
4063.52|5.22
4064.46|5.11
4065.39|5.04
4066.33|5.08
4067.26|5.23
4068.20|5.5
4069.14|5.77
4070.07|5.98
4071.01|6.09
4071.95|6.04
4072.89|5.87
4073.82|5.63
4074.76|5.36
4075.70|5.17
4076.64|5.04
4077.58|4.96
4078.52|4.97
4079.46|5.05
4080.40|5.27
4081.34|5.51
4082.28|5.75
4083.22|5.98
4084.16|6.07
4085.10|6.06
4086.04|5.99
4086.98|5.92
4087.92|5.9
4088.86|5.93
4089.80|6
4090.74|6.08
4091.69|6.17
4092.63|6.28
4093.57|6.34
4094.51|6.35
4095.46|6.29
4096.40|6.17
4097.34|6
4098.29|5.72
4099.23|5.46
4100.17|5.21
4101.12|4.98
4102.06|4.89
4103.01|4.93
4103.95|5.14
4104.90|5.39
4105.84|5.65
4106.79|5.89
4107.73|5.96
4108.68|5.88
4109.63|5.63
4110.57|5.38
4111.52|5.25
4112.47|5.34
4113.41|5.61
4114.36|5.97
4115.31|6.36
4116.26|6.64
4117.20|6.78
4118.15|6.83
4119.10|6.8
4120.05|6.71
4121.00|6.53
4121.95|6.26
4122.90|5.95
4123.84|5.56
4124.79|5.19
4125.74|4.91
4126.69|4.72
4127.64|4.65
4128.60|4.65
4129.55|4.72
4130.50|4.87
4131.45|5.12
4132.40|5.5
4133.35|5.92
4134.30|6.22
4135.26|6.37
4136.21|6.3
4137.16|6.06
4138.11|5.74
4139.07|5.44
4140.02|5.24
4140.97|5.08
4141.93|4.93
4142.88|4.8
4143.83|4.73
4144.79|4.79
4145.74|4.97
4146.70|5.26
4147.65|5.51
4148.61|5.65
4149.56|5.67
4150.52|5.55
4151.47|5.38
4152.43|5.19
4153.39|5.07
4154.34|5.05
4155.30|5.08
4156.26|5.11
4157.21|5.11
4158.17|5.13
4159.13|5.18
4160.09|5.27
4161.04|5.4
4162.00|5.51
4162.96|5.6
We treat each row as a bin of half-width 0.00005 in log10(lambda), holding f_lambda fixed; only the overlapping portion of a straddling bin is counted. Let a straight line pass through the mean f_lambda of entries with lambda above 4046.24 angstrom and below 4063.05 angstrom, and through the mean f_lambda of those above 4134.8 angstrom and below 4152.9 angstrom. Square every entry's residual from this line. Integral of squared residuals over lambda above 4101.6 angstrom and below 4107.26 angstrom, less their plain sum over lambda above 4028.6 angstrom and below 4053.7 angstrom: -1.8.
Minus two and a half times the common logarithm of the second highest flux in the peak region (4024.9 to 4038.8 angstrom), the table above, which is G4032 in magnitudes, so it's -1.95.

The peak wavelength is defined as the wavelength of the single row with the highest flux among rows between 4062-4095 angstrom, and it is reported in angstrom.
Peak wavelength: 4094.51 angstrom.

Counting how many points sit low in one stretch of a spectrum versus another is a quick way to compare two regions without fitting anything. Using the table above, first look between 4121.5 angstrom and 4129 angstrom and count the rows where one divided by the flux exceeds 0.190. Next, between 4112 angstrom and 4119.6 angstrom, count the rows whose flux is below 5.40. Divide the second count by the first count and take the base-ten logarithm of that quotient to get -0.7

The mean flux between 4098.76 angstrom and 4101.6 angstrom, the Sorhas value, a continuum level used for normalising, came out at 5.22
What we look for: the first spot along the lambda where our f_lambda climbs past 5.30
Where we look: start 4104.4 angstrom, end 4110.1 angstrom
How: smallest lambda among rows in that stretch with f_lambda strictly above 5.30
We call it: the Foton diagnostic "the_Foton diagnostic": 4104.90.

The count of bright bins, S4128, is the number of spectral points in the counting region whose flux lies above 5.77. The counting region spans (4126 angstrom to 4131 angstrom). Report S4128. 0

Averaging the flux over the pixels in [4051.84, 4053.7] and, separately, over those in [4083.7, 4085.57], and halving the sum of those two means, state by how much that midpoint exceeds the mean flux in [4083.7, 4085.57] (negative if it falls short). -0.1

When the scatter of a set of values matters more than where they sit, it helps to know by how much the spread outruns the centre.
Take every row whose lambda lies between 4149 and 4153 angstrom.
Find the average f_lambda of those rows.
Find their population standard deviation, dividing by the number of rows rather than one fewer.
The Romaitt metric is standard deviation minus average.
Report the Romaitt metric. -5.3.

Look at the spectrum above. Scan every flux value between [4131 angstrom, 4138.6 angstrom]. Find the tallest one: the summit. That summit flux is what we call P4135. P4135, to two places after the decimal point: 6.37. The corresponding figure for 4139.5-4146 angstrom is 5.24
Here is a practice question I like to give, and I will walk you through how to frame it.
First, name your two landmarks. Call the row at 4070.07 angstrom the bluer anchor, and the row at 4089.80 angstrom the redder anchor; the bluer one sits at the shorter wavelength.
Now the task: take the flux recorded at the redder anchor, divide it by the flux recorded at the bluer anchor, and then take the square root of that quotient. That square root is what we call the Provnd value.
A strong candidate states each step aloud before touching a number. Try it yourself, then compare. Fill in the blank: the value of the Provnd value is 1.00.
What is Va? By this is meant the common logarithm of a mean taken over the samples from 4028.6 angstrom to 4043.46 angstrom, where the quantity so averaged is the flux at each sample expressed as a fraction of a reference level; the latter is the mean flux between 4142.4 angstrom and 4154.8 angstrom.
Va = 0.037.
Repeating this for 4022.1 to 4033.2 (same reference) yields 0.059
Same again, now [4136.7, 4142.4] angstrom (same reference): 0.017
